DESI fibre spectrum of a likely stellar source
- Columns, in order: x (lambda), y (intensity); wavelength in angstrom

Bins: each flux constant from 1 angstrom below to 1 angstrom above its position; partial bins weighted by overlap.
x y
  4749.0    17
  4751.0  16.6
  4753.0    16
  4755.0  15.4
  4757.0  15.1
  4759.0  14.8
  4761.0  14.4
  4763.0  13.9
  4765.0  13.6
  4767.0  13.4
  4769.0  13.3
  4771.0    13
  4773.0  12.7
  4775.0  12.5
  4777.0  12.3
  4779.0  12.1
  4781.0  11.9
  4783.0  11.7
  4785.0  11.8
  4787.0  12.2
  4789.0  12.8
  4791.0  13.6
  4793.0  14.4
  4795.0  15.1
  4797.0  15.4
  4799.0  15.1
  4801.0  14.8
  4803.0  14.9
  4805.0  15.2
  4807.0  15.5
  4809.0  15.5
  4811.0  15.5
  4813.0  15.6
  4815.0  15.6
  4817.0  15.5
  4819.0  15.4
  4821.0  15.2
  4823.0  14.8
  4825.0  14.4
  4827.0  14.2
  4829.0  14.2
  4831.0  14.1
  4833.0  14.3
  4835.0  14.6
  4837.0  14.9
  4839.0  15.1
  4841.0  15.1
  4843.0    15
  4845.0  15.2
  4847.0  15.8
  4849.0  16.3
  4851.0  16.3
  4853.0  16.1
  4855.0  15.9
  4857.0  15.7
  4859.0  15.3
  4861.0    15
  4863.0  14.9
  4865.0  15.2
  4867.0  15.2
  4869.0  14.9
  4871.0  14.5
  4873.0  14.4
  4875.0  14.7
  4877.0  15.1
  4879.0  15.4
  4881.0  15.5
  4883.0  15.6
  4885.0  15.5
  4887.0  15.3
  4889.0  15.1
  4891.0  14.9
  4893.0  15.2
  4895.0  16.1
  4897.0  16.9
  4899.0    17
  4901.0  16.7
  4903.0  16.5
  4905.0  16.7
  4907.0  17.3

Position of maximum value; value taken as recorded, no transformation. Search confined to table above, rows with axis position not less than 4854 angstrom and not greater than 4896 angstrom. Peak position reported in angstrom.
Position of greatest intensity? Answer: 4895.0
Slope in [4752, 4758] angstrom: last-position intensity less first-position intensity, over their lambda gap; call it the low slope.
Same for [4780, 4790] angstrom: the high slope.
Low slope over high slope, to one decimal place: -2.0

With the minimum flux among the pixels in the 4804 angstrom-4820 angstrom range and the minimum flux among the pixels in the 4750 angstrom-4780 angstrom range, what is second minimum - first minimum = -3.1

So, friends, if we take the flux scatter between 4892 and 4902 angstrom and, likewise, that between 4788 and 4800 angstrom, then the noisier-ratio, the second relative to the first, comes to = 1.4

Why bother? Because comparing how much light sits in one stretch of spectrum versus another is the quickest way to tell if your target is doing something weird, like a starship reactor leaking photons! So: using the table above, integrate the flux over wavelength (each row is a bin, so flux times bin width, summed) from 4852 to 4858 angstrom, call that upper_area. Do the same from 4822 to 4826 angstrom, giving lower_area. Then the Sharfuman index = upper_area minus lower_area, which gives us 37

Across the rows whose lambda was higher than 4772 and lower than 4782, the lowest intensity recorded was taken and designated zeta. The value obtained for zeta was 11.9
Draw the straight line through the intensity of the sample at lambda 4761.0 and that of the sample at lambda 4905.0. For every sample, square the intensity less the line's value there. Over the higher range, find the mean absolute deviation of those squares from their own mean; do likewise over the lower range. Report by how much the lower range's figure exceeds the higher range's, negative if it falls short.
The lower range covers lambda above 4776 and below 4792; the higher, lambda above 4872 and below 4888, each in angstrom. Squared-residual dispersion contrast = 1.2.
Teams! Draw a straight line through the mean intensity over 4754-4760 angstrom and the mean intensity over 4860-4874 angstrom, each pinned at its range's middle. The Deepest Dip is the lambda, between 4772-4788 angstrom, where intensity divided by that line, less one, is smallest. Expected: 4783.0 angstrom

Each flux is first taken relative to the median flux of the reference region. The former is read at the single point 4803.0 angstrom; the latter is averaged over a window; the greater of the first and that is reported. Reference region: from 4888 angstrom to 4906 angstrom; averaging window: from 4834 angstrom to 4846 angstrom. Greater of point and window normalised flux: 0.908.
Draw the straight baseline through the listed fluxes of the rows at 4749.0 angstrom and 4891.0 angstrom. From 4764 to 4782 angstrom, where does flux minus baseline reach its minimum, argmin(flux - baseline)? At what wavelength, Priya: 4781.0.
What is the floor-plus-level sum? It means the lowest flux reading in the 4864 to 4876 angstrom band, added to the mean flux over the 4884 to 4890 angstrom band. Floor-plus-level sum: 29.7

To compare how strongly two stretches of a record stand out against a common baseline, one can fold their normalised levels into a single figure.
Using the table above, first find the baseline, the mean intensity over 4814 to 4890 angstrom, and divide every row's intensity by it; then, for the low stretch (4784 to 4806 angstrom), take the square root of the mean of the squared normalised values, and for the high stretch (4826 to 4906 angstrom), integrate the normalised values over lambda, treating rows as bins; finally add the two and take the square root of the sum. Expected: 9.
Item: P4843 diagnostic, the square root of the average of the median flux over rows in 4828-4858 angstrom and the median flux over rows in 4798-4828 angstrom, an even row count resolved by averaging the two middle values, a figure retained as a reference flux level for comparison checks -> 3.89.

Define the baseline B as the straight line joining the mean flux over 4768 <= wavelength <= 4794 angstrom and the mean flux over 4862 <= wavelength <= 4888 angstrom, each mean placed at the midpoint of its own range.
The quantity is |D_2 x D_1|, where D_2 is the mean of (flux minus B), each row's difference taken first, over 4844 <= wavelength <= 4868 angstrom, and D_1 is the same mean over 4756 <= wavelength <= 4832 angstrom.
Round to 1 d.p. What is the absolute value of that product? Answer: 1.1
